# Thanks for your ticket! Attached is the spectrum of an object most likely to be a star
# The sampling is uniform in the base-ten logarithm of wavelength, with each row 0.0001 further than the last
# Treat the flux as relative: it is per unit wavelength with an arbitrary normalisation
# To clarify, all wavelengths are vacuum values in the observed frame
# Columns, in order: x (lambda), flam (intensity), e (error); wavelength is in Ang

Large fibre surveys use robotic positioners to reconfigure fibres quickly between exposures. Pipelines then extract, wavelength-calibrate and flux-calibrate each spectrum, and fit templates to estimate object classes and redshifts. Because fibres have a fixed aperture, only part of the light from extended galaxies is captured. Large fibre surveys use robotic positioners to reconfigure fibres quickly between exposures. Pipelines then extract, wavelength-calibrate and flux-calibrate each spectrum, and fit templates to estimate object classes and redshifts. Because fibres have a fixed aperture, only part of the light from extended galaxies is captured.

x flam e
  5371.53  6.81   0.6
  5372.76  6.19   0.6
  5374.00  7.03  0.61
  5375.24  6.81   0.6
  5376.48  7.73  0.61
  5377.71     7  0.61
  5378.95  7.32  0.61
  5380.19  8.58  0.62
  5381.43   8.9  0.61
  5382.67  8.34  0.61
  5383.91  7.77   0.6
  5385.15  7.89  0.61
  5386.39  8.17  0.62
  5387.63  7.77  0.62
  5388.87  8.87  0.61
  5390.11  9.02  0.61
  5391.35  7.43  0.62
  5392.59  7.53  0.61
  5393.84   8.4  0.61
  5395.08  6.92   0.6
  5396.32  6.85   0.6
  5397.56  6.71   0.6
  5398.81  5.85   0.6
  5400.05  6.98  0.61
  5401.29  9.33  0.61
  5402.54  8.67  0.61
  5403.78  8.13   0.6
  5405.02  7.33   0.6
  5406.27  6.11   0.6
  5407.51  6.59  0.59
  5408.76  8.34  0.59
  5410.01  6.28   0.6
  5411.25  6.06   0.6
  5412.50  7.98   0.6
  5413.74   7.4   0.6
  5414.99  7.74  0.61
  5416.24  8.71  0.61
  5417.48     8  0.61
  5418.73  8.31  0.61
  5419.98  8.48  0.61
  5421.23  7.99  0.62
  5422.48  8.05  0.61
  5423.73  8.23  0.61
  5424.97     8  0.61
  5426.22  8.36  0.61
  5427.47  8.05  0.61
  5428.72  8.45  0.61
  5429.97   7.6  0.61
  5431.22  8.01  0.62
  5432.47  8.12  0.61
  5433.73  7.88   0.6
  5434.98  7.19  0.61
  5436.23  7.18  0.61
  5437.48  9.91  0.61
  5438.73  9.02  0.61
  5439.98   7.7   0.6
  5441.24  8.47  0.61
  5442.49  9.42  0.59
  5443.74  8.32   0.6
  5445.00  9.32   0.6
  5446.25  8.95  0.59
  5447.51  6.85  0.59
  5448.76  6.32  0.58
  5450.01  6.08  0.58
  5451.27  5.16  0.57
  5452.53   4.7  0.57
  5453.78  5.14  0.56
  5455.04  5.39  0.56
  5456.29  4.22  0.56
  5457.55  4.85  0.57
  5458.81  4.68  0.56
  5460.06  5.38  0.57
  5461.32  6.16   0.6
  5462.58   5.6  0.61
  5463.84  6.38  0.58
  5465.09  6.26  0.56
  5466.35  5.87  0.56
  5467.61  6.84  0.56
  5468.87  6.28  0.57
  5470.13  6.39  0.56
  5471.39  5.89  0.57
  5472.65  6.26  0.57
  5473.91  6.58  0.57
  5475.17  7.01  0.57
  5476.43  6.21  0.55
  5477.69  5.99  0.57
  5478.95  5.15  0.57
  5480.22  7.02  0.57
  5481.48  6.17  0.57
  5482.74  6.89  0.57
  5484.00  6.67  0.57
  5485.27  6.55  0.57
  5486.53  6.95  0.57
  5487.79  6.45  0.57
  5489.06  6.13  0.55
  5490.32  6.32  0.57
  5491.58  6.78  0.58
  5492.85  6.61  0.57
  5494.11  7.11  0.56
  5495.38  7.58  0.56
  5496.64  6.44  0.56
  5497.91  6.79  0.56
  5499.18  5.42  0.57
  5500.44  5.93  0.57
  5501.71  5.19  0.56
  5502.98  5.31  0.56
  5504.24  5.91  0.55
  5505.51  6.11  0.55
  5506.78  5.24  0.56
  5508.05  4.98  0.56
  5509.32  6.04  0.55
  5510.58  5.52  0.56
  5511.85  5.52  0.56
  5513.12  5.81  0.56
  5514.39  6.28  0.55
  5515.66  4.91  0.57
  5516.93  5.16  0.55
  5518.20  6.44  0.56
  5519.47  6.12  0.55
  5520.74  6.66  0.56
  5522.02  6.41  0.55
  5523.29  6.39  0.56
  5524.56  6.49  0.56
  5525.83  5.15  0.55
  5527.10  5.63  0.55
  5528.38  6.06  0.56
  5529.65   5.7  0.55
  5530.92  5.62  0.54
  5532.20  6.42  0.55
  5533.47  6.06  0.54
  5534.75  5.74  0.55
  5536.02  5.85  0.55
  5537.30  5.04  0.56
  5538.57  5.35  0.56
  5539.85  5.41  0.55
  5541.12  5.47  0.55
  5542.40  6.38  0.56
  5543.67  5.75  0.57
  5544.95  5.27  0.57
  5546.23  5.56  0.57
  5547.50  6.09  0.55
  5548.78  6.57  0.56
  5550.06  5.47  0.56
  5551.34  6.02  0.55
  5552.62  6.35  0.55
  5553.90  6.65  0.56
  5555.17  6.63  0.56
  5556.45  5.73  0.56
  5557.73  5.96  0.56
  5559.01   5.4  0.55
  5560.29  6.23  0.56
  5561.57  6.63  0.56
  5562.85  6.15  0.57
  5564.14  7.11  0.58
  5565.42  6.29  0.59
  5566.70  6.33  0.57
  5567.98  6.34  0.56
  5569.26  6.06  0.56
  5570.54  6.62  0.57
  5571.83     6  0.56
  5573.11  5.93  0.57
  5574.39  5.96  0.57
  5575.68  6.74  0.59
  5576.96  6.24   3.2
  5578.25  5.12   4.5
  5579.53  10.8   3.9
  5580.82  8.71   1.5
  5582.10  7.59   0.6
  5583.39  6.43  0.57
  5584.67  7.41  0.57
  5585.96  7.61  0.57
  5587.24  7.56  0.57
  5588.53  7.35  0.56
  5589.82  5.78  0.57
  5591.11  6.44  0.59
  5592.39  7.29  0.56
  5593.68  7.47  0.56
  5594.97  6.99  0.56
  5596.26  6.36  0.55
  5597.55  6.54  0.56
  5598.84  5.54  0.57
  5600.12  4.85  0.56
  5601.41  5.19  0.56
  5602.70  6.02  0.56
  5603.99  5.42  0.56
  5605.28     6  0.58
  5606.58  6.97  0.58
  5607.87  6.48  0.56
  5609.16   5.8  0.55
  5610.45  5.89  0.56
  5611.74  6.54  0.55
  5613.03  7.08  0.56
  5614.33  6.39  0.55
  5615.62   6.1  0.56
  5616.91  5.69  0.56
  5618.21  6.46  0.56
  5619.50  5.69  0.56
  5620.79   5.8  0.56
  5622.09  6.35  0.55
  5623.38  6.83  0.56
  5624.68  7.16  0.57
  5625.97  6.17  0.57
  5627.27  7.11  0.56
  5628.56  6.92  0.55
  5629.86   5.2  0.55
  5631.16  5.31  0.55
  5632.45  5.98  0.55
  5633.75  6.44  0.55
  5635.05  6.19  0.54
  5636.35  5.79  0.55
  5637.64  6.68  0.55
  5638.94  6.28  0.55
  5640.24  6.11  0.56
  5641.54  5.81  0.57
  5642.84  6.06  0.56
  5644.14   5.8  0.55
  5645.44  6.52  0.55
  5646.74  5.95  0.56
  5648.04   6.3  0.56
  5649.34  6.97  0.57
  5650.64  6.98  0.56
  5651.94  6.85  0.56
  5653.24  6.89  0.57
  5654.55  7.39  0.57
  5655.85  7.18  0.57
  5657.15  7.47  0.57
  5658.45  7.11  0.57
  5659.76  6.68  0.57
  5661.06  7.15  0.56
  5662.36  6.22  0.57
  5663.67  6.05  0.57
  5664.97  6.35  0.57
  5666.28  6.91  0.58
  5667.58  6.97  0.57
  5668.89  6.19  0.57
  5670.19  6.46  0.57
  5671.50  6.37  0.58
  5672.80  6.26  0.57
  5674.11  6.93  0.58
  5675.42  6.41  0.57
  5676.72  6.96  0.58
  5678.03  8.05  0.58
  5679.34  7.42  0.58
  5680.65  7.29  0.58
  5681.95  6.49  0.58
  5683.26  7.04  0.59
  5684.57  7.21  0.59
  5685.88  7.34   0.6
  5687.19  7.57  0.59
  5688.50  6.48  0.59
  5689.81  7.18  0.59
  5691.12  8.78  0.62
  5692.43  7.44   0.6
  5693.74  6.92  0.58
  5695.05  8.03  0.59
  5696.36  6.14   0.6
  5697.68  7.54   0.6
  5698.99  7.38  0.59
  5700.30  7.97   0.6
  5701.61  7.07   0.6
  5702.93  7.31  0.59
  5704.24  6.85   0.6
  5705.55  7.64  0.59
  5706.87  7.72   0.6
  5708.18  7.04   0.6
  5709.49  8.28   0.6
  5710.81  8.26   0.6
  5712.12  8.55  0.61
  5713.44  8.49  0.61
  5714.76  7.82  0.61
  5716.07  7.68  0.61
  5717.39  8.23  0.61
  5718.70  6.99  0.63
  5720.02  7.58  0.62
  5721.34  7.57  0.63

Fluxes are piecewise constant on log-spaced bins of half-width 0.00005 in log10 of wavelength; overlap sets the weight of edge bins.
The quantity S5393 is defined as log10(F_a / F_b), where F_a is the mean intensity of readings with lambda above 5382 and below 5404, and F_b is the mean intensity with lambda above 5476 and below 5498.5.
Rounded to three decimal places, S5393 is 0.077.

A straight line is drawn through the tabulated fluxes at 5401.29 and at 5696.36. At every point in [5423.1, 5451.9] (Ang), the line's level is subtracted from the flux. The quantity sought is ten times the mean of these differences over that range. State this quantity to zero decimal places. -10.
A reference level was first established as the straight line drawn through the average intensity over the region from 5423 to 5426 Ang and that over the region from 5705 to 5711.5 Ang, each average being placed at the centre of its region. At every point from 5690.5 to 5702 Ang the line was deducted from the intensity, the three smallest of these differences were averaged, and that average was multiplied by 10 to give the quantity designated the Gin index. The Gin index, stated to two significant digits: -11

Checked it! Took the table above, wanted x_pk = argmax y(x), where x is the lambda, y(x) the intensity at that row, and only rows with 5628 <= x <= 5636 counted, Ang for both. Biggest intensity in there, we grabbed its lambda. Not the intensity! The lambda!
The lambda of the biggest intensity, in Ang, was 5628.56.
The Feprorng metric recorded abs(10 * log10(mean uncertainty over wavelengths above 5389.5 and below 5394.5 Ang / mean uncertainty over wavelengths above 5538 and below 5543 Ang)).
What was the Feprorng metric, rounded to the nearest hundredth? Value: 0.43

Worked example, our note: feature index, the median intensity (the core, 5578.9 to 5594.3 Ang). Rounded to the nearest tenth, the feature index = 7.4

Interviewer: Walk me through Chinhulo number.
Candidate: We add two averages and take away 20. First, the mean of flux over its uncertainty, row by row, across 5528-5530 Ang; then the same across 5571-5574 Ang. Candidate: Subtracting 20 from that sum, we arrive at 1.2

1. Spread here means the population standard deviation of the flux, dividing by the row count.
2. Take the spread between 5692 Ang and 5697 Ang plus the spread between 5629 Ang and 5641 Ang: 1.2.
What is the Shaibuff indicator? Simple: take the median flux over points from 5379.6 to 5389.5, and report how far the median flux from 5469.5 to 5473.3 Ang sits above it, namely -2.0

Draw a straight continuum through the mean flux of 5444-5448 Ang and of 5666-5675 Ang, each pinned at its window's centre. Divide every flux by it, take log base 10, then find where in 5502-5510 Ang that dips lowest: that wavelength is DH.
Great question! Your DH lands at 5508.05 Ang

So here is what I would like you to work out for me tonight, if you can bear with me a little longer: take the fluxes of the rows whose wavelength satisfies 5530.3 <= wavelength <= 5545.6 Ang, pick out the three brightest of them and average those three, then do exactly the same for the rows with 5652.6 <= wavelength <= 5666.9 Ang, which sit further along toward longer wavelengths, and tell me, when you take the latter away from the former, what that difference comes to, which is -1.1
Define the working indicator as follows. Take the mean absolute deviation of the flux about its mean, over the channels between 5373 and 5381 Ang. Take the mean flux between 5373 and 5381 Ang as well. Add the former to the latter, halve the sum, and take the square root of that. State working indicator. 1.99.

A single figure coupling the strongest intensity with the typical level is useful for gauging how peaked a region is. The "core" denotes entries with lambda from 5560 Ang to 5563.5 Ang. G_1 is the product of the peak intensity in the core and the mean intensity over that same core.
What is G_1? 42.0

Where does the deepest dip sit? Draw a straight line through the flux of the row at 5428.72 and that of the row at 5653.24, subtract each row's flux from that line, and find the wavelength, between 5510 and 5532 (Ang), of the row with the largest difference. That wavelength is 5515.66 Ang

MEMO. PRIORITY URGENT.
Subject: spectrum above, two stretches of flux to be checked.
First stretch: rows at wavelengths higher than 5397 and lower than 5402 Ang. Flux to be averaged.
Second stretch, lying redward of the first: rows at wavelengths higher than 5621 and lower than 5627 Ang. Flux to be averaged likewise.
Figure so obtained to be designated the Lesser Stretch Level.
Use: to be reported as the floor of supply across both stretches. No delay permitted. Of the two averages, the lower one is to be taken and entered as 6.6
